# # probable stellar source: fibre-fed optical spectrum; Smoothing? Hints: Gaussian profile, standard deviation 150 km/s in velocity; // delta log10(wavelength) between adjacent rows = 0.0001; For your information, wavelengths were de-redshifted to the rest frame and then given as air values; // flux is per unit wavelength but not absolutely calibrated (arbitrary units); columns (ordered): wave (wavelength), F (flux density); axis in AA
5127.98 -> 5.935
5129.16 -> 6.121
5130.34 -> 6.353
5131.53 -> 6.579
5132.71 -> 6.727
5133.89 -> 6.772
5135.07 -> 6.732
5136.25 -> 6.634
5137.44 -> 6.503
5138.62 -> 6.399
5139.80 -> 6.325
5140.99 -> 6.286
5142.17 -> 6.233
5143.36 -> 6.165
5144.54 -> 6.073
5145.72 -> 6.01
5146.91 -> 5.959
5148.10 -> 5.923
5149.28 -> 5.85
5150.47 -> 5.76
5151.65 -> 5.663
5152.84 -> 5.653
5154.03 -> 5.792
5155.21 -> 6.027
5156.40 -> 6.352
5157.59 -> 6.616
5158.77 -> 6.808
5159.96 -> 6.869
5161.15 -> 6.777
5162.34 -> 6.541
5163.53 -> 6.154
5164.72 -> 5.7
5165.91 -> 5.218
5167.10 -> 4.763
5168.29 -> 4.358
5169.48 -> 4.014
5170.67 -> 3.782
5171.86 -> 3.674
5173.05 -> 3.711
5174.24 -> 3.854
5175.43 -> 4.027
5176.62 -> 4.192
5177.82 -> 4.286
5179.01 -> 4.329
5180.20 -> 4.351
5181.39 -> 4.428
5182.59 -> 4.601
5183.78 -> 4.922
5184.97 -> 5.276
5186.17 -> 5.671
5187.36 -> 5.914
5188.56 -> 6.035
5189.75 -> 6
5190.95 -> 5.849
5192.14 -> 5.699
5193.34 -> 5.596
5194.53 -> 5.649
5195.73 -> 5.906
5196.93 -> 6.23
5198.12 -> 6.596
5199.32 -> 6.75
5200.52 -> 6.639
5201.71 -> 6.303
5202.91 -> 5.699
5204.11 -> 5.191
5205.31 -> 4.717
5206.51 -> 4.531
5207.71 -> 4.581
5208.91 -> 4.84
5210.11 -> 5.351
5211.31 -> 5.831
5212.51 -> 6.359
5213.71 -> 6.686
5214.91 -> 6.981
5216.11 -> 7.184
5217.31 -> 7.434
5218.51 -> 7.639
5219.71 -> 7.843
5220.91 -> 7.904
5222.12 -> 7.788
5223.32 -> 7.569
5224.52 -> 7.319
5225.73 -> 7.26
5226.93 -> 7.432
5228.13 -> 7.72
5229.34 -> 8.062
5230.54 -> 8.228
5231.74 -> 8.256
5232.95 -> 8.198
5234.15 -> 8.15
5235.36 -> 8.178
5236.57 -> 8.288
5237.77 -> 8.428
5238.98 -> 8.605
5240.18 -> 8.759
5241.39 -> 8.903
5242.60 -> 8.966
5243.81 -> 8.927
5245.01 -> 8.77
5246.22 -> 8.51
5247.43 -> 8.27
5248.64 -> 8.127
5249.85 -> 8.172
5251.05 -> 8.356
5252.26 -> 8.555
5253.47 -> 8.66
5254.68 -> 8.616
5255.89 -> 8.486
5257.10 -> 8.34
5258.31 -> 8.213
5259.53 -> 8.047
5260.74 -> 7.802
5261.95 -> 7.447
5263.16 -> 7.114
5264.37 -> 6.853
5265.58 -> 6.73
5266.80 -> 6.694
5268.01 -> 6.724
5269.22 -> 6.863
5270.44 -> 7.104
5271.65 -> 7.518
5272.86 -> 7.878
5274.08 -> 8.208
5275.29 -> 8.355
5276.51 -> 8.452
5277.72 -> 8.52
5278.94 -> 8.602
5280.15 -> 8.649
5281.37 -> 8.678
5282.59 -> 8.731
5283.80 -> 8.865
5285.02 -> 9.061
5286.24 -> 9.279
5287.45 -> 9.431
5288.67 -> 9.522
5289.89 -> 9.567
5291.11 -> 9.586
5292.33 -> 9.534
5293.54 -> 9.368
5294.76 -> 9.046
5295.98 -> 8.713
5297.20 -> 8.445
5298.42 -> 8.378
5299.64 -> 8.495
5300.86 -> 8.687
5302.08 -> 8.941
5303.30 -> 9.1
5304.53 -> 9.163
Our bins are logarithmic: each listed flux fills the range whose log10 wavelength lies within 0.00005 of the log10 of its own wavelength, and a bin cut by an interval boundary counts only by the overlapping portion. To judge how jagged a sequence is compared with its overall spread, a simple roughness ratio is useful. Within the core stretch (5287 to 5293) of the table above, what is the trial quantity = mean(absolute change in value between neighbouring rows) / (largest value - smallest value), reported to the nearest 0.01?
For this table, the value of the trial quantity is 0.33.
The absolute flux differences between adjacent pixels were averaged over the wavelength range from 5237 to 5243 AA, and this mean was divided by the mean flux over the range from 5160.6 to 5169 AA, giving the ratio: 0.02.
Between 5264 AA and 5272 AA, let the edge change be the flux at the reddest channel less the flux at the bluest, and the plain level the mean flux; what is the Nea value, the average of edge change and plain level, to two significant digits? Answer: 3.8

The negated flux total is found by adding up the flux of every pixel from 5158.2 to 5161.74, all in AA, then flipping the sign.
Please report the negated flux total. -20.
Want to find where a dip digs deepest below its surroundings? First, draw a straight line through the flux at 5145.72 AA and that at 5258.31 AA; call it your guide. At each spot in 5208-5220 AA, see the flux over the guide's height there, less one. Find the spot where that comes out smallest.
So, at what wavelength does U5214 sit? 5208.91 AA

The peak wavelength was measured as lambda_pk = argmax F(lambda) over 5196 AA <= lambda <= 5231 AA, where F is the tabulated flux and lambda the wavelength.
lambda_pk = 5230.54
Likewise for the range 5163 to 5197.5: 5196.93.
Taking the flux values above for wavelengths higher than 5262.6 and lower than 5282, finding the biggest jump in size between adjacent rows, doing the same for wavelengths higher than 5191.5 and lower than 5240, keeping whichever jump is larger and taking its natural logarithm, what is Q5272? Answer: -0.50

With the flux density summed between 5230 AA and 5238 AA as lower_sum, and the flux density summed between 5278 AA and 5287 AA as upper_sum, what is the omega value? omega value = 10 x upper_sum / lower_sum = 10.7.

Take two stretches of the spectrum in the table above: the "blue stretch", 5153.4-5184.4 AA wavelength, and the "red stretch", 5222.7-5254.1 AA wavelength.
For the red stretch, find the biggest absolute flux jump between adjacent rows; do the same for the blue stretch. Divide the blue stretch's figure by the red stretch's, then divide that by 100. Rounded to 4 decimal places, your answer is 0.0141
